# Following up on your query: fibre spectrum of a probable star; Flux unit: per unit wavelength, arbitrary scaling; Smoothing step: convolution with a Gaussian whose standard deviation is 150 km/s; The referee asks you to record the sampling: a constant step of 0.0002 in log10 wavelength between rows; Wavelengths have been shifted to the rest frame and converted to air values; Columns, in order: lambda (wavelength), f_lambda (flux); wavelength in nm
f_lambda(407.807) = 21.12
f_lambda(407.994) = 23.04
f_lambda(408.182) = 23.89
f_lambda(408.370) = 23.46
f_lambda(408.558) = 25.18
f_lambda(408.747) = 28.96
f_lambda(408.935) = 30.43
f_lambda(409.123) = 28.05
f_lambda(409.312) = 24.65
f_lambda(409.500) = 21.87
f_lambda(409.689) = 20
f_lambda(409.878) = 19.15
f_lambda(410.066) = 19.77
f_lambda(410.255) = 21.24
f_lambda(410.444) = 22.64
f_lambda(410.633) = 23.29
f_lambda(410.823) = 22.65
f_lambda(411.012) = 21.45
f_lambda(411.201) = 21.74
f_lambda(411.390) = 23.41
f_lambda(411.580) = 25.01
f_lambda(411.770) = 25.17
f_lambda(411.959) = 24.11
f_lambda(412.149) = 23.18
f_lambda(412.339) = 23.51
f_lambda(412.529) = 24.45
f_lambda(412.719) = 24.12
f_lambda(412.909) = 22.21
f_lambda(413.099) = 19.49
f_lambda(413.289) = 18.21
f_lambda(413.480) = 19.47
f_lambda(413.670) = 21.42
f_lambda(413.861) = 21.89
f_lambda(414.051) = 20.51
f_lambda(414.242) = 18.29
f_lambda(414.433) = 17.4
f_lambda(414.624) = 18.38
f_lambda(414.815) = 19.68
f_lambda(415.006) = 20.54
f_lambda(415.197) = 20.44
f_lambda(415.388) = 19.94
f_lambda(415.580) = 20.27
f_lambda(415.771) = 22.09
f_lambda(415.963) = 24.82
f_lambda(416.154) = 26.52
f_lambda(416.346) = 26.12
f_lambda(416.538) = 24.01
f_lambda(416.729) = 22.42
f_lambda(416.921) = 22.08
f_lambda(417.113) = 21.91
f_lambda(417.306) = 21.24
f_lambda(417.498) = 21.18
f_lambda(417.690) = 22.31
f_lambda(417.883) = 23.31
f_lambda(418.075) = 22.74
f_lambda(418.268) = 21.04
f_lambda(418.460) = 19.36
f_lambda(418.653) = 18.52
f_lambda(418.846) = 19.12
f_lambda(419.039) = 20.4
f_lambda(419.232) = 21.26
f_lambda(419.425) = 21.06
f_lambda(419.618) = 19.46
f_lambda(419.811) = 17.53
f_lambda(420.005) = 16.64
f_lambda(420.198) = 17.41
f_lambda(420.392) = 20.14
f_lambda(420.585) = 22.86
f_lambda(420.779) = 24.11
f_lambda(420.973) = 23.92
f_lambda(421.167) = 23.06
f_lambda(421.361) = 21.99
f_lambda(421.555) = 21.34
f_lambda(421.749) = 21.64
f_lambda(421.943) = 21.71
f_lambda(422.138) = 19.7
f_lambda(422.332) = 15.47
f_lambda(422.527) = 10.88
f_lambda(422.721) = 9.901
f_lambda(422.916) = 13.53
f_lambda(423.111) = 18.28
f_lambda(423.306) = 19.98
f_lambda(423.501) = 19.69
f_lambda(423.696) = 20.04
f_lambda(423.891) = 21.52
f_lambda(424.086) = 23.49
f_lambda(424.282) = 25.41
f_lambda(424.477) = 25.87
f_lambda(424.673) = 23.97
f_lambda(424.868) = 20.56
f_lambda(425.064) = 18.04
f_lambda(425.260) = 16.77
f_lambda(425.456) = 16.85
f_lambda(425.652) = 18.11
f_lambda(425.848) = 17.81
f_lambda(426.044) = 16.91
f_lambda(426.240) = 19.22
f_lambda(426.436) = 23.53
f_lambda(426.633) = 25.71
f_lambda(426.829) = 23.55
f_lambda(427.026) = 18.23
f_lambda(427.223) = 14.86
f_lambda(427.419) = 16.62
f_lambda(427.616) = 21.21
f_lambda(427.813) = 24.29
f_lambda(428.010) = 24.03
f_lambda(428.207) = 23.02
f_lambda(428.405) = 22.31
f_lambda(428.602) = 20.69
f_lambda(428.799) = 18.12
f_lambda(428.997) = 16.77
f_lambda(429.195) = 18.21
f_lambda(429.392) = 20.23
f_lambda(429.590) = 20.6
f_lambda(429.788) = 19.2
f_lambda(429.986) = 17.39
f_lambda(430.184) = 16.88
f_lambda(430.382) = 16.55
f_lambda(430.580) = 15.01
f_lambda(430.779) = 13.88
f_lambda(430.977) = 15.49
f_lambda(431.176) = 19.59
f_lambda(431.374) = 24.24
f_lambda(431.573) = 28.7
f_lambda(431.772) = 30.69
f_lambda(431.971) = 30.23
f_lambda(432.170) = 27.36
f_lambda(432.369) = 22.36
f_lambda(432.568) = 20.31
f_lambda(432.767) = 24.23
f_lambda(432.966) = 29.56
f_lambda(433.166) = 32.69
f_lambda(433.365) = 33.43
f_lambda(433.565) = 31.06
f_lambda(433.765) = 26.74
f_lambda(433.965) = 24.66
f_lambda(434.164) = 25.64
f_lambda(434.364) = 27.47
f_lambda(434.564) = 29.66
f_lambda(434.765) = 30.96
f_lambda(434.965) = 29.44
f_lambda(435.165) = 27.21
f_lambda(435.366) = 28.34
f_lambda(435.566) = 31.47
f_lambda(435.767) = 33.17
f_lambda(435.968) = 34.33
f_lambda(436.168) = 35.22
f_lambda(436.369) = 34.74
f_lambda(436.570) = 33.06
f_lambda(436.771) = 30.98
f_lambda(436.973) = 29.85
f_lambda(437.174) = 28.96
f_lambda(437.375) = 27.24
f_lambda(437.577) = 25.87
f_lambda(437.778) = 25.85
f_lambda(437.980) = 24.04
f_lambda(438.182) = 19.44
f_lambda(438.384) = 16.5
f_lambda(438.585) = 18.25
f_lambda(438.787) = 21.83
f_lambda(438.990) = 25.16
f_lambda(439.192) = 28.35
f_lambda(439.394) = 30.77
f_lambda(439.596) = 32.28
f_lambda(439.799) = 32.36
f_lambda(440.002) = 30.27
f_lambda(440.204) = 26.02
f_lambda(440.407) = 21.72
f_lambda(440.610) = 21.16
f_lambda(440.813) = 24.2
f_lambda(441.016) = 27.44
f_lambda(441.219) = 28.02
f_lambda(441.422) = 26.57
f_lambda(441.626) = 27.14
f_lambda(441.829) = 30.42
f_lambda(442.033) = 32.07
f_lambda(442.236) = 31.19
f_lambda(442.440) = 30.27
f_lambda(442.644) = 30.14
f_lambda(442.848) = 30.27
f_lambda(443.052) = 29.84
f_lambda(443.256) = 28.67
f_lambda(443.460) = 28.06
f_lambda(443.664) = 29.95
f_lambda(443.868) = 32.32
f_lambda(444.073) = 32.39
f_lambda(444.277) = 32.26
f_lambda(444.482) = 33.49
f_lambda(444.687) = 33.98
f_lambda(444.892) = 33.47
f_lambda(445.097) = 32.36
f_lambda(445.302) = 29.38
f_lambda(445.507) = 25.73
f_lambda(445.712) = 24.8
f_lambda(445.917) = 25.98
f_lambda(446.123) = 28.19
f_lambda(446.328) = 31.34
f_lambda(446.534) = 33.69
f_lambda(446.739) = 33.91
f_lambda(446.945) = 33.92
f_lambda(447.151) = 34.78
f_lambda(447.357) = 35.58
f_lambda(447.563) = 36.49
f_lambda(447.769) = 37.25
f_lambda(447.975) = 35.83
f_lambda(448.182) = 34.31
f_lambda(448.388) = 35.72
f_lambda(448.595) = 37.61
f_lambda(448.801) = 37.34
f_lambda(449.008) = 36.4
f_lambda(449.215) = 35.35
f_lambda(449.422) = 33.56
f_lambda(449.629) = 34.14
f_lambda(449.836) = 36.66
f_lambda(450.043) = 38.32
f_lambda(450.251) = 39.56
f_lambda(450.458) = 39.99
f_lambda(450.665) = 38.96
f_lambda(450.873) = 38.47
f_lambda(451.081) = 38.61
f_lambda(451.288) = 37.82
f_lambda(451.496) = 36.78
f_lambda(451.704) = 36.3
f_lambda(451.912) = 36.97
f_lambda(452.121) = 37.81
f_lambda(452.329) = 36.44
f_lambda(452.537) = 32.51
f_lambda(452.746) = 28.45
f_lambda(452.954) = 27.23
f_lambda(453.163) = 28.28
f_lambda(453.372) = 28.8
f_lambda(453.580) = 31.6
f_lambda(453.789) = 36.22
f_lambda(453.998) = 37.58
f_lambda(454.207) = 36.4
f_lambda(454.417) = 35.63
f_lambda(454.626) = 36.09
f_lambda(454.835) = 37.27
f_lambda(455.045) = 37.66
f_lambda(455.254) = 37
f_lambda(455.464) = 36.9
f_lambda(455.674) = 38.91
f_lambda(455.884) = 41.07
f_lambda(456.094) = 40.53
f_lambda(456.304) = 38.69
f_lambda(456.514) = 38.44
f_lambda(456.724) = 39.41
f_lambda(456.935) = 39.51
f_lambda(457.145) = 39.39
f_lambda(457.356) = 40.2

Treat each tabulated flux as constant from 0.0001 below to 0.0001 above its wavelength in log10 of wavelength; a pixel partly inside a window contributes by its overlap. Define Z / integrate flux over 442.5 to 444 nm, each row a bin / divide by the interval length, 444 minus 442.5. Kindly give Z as 30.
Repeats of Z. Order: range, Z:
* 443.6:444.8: 32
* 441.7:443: 31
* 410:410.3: 20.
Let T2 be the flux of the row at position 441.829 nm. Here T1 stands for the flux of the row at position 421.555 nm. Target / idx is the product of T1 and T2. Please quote 649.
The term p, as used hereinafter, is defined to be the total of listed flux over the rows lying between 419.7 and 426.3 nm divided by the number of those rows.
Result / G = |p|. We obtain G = 20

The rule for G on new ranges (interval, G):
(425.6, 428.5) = 21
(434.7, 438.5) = 29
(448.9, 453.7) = 35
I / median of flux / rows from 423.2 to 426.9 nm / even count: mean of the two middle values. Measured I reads 20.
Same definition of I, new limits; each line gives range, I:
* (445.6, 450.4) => 35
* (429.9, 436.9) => 28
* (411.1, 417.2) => 22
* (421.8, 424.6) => 20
